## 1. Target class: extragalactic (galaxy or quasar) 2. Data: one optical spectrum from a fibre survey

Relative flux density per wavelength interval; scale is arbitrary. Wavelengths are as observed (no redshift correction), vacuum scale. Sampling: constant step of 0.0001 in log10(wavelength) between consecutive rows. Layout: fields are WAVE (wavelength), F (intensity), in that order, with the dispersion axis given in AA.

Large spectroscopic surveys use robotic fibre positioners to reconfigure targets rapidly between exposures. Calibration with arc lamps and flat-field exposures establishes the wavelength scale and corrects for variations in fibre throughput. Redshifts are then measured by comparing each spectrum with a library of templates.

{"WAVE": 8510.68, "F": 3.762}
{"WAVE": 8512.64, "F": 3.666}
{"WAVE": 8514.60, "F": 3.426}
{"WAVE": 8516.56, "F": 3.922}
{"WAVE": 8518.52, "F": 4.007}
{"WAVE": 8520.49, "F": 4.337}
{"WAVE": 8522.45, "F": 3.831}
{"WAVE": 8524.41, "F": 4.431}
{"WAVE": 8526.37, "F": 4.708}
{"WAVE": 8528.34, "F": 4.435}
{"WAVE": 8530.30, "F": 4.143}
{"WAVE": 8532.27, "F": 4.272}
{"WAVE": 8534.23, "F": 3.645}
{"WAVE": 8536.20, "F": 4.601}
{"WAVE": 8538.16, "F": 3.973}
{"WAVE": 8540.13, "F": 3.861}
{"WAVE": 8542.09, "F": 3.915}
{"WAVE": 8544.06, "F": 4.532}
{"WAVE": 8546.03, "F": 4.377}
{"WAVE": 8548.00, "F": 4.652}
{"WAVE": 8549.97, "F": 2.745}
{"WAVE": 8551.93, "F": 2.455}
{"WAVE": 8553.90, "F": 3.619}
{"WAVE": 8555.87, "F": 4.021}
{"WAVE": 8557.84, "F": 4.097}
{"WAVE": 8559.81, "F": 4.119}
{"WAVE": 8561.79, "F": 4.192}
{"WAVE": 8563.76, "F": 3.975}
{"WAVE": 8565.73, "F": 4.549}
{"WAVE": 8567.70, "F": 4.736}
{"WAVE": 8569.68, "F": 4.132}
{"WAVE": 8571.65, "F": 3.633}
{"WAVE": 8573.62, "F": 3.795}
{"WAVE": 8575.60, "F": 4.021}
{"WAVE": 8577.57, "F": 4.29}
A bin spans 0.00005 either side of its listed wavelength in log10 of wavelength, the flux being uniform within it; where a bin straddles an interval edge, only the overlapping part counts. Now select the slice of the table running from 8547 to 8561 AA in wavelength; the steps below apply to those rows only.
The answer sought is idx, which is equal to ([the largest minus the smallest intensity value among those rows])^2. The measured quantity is 4.8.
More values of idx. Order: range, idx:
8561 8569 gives 0.6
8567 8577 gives 1.2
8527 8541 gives 0.9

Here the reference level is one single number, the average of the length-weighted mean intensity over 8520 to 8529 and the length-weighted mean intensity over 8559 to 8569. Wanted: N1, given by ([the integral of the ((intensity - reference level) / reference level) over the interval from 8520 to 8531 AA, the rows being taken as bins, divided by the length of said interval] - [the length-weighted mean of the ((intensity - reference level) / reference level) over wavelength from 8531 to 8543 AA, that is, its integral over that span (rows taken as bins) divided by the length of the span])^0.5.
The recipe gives 0.250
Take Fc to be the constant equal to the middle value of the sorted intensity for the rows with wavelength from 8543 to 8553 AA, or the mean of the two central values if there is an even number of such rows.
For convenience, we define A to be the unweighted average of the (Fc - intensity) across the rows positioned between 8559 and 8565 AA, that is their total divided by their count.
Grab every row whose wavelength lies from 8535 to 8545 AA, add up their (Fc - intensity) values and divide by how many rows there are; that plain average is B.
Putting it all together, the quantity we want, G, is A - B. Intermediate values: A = 0.282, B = 0.20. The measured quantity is 0.08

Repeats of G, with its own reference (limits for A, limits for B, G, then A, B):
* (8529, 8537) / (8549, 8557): -0.96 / 0.212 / 1.17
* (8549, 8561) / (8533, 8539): 0.56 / 0.868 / 0.30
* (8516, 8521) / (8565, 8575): 0.08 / 0.288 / 0.21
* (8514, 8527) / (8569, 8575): -0.24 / 0.282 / 0.52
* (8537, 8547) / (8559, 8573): 0.06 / 0.245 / 0.19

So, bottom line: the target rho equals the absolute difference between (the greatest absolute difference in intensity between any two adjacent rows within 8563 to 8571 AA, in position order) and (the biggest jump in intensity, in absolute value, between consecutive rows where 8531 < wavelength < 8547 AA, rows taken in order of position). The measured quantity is 0.4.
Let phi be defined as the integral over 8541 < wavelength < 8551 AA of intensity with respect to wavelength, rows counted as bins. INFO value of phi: 40.4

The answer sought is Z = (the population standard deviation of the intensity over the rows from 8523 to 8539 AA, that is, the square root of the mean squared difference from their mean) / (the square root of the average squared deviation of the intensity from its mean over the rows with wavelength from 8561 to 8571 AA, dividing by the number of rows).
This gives 1.2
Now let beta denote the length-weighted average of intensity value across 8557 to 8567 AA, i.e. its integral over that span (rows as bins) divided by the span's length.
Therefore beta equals 4.20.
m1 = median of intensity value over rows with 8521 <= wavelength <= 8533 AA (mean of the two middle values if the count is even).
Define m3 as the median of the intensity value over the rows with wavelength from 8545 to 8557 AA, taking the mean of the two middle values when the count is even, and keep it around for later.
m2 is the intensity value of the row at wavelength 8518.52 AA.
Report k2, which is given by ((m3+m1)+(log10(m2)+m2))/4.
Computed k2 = 3.20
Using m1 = 4.35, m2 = 4.007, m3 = 3.82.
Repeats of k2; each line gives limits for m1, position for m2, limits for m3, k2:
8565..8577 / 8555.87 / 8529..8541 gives 3.19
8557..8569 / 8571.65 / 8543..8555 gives 3.09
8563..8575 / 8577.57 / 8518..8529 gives 3.34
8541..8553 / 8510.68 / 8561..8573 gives 3.16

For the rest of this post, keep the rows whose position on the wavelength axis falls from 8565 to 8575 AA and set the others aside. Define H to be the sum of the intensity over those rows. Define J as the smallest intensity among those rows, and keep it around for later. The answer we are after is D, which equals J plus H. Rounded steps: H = 20.8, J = 3.633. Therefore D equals 24.5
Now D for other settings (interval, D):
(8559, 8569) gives 25.5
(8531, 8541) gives 24.0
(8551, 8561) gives 20.8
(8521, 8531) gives 25.4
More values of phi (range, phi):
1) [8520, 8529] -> 39.1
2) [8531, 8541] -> 40.7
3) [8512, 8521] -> 34.7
